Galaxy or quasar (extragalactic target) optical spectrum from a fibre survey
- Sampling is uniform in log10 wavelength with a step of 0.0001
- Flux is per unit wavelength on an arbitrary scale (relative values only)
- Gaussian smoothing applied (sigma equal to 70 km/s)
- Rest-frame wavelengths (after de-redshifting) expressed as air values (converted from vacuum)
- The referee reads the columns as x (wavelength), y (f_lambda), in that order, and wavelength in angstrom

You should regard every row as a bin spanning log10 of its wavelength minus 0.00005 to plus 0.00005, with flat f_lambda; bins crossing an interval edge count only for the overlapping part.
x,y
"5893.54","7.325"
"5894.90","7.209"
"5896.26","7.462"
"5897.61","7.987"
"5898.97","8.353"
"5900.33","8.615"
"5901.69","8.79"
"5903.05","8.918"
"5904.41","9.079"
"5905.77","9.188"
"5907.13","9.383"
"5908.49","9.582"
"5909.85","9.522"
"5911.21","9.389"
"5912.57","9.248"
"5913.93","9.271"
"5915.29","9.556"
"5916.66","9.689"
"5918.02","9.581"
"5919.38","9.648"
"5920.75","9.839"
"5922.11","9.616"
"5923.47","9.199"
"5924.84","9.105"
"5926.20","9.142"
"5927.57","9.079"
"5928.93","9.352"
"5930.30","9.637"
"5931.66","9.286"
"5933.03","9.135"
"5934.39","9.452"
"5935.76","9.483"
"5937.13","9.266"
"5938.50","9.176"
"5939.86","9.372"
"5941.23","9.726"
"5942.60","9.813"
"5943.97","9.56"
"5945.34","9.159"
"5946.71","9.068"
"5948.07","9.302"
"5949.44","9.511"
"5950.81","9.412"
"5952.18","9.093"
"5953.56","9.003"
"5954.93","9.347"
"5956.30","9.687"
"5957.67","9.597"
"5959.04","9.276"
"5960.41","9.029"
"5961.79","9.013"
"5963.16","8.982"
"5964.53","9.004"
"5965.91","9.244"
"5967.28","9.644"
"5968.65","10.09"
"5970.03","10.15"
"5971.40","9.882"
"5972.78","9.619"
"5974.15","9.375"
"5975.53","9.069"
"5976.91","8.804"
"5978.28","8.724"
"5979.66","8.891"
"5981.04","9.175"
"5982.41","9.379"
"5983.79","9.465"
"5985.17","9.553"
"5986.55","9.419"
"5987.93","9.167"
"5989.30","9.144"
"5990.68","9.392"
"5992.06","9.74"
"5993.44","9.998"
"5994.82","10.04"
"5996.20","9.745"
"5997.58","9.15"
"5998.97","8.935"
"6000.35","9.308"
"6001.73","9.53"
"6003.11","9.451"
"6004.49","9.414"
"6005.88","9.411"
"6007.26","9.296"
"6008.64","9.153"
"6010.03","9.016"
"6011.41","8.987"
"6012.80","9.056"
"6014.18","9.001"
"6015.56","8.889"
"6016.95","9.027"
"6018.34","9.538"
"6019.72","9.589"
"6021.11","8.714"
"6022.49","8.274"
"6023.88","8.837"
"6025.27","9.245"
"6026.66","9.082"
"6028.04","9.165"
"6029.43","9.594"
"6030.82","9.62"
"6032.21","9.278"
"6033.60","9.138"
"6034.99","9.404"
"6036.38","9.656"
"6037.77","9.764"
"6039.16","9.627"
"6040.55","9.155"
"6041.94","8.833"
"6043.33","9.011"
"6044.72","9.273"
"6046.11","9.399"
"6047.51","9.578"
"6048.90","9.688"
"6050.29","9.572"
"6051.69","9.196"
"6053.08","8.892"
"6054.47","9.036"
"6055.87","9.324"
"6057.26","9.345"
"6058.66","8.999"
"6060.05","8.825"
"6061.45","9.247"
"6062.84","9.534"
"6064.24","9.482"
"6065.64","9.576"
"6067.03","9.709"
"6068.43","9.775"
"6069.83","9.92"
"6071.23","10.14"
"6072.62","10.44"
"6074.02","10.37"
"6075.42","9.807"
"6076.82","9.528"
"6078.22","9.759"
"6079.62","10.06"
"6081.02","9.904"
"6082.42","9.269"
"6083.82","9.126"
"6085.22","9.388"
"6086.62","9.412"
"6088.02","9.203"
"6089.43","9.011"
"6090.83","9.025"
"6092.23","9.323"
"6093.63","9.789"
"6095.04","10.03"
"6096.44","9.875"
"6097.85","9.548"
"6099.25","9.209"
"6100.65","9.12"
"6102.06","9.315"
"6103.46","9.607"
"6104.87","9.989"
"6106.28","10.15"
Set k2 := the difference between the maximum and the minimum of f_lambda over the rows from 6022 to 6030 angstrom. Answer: 1.3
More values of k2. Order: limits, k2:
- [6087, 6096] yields 1.0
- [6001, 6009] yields 0.4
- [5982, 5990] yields 0.4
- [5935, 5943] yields 0.6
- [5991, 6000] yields 1.1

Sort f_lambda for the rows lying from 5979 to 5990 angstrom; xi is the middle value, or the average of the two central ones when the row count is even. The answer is 9.28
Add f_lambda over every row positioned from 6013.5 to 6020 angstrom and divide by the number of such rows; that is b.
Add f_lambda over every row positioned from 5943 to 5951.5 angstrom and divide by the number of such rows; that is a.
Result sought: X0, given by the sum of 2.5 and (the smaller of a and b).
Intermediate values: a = 9.34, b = 9.21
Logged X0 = 11.7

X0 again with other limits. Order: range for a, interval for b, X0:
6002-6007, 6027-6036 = 11.9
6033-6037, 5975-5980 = 11.4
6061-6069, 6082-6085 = 11.7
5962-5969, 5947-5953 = 11.8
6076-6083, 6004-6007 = 11.9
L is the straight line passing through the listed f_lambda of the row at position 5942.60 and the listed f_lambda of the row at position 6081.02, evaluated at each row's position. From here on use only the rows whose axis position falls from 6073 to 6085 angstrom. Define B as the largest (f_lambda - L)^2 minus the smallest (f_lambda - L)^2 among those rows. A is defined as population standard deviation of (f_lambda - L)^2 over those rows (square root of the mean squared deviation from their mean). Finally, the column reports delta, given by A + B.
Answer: 0.82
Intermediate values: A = 0.21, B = 0.61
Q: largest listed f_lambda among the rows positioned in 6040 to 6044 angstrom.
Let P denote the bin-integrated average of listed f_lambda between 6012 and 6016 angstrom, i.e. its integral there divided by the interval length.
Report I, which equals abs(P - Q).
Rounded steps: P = 9.00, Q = 9.155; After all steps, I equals 0.16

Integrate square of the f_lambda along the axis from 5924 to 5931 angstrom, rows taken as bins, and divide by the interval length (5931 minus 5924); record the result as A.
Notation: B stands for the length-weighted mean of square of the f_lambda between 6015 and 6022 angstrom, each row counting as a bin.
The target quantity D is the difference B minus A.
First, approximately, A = 86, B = 83.5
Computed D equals -2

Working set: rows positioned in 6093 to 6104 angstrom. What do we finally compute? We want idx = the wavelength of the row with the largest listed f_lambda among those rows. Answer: 6095.04 angstrom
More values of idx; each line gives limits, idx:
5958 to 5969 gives 5968.65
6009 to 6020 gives 6019.72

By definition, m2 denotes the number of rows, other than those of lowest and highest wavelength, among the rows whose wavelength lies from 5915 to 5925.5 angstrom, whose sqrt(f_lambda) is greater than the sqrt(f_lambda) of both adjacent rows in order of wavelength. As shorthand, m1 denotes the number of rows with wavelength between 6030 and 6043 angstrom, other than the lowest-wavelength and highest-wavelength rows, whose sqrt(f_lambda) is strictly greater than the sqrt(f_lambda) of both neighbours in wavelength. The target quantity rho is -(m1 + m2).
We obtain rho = -3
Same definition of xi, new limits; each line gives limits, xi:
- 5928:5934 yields 9.32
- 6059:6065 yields 9.36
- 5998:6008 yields 9.41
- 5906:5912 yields 9.46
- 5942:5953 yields 9.36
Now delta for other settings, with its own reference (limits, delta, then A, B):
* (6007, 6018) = 0.81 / 0.18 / 0.63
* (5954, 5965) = 0.97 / 0.27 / 0.69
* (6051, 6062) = 1.13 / 0.30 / 0.84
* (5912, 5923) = 0.41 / 0.11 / 0.30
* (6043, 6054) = 1.27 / 0.32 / 0.95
